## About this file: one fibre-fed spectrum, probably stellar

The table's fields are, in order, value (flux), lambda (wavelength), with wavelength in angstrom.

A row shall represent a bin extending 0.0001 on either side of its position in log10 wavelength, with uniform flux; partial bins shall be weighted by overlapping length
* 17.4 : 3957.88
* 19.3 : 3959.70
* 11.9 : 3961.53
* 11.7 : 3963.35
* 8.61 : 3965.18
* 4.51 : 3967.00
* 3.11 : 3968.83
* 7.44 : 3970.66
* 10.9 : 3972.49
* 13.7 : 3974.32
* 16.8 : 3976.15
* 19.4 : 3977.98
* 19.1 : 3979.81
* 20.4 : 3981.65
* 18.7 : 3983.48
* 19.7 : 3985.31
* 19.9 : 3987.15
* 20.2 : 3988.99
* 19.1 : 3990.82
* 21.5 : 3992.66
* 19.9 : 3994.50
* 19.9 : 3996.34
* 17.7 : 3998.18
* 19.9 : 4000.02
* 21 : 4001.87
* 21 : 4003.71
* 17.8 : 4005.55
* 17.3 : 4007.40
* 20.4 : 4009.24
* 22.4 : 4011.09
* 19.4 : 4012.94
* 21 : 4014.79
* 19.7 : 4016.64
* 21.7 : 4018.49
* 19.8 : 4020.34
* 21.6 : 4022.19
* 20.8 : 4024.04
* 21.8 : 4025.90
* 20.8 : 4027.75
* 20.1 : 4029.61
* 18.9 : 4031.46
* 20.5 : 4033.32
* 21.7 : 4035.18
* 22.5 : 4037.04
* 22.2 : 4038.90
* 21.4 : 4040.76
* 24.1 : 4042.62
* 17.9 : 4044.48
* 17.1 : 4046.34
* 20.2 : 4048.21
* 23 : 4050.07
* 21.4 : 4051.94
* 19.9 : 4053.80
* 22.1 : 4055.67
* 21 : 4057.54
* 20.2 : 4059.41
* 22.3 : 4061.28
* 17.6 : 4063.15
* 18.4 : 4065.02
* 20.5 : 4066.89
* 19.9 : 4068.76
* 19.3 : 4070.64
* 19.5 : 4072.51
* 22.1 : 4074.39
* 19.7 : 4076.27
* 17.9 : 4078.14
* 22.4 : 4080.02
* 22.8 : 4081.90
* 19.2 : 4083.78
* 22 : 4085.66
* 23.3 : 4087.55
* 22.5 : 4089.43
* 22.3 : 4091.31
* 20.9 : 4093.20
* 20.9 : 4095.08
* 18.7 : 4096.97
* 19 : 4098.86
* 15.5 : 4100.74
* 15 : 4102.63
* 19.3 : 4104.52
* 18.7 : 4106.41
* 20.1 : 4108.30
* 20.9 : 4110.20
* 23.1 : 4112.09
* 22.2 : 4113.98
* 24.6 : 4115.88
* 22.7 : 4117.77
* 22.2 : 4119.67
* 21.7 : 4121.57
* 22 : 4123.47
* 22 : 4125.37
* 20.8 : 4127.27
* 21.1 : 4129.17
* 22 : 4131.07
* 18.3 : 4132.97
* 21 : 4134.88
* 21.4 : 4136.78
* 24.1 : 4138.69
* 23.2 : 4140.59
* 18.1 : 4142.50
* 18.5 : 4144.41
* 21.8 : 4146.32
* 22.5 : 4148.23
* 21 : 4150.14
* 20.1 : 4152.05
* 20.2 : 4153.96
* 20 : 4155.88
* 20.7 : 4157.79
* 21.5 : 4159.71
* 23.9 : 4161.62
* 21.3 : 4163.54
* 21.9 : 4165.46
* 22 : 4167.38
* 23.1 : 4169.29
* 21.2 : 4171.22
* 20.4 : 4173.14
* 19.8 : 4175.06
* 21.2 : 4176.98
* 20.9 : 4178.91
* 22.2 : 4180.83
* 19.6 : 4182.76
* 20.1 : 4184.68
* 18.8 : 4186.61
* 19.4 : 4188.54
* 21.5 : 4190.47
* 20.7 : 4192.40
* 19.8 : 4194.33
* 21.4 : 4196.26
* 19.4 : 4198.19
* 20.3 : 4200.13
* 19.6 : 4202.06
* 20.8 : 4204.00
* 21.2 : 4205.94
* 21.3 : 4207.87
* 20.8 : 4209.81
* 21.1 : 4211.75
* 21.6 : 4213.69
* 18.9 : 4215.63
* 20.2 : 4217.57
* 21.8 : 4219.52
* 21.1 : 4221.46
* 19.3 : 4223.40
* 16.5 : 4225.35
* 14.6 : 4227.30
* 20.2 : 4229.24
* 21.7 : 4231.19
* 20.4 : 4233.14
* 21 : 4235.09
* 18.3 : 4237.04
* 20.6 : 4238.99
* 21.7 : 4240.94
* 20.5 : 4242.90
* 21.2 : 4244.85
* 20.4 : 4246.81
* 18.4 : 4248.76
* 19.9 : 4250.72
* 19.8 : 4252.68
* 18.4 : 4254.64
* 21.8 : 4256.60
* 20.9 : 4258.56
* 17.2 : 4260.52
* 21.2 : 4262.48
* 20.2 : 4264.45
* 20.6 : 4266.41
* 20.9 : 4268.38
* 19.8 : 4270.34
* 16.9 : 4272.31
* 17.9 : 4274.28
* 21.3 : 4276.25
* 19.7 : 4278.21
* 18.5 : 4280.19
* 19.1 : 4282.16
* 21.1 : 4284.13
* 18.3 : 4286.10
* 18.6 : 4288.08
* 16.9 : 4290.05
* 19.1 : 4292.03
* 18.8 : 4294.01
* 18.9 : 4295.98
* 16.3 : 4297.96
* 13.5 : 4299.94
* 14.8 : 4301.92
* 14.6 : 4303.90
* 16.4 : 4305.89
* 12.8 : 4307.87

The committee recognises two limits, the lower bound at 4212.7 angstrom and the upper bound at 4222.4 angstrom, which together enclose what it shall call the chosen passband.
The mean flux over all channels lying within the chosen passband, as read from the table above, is 20.7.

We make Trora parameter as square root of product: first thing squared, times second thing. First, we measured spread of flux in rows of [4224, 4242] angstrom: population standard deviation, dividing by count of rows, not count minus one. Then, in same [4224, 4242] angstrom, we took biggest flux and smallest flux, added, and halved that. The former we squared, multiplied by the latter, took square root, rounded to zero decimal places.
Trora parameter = 10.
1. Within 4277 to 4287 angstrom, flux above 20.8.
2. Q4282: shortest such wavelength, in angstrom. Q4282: 4284.13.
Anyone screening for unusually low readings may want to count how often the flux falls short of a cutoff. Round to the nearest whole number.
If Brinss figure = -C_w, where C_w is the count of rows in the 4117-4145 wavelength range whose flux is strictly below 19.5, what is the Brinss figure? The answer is -3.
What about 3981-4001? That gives -3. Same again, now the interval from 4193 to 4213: -1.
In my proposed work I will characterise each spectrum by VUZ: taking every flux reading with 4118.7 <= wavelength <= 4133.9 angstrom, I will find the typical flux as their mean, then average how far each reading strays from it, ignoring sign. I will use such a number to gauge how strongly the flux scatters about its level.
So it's 0.90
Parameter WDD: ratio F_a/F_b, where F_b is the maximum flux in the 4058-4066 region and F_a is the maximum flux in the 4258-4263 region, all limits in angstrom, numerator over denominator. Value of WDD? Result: 0.95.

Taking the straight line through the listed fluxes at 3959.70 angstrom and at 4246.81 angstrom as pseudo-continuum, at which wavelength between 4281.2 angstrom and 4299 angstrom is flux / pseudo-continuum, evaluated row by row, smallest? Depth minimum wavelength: 4297.96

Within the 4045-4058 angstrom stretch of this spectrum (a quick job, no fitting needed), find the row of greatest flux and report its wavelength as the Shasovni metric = 4050.07 angstrom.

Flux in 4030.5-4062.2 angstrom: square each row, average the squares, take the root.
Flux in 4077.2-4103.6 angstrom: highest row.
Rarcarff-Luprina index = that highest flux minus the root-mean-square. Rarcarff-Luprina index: 2.3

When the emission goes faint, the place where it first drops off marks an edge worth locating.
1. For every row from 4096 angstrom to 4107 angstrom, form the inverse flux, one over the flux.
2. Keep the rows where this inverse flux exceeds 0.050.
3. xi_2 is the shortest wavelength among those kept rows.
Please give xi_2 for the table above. 4096.97 angstrom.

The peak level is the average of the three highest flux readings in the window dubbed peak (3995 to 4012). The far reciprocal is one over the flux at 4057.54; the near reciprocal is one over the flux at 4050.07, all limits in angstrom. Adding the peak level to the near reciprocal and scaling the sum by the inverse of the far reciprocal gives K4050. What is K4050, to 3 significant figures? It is 452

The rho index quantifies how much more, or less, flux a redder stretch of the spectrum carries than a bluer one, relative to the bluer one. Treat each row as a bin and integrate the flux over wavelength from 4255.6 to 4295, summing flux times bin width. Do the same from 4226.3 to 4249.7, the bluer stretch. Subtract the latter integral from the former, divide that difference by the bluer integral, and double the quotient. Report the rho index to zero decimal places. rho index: 1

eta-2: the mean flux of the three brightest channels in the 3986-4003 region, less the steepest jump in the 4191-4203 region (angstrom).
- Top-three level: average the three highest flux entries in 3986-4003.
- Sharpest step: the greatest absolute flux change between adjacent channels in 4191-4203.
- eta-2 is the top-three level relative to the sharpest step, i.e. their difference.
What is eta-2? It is 18.9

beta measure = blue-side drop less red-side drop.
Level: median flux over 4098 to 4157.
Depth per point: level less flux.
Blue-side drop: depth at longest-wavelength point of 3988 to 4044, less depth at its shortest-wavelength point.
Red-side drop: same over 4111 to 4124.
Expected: -5.0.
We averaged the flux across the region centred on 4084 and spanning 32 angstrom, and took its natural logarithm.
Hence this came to 3.03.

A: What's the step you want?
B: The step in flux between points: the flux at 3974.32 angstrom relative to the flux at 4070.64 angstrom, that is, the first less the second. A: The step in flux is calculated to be -6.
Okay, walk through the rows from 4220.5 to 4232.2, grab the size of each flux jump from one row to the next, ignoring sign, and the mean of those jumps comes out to 2.72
